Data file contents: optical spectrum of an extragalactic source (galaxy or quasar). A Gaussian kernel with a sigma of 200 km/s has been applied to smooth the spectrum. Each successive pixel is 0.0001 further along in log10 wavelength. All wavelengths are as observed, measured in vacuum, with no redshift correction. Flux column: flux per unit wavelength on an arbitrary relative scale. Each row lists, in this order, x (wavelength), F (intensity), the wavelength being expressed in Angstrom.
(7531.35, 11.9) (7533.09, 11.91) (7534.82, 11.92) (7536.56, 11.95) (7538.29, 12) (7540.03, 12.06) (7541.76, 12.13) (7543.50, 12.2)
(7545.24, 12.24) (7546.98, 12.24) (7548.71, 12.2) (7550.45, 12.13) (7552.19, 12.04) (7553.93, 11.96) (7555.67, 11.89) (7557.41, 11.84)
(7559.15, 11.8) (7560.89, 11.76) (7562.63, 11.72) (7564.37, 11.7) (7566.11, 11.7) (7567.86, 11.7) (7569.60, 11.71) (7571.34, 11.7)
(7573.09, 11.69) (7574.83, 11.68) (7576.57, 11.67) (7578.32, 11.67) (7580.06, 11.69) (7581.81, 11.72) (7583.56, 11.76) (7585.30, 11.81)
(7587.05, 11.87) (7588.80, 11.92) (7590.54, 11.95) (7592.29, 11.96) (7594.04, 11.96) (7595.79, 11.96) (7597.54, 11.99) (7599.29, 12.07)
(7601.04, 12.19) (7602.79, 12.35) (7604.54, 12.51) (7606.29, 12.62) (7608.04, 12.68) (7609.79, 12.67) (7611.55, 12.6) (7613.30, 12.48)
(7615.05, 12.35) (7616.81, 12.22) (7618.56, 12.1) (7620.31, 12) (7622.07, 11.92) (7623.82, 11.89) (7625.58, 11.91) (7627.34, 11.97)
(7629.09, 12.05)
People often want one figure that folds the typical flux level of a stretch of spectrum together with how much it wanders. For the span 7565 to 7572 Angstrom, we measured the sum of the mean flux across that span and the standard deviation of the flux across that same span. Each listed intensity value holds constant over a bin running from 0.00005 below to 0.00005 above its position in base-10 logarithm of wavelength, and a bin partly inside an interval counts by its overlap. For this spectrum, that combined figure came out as 11.7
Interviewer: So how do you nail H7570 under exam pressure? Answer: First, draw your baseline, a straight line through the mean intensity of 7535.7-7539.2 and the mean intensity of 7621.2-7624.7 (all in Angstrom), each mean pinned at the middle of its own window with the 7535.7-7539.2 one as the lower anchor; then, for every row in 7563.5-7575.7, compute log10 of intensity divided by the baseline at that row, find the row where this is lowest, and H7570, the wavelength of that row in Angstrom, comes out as 7574.83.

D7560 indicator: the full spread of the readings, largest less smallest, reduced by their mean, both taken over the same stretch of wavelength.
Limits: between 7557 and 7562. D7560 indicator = -11.72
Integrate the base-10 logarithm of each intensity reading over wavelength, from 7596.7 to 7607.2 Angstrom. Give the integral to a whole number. 11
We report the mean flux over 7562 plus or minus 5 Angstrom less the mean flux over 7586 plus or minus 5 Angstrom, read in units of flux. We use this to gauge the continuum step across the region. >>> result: -0.1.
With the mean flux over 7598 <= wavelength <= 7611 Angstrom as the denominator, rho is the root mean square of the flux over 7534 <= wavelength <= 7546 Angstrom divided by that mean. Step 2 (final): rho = 0.97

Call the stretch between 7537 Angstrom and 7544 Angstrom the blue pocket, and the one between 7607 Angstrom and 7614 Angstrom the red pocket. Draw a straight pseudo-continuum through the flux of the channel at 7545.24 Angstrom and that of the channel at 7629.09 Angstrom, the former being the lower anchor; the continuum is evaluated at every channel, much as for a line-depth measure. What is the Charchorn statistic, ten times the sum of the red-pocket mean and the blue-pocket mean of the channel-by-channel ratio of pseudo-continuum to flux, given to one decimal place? 19.7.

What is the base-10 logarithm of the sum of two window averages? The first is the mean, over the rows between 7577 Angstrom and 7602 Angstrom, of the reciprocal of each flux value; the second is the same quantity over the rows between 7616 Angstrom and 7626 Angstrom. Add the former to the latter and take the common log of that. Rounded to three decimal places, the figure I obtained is -0.776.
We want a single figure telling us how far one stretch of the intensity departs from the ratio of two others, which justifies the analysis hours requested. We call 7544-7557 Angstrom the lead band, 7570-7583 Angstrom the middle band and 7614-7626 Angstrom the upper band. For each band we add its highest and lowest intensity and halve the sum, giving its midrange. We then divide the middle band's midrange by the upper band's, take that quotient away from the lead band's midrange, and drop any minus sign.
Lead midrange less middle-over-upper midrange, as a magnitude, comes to 11.1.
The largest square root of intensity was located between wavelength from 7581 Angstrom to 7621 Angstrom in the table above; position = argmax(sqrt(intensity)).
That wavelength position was 7608.04 Angstrom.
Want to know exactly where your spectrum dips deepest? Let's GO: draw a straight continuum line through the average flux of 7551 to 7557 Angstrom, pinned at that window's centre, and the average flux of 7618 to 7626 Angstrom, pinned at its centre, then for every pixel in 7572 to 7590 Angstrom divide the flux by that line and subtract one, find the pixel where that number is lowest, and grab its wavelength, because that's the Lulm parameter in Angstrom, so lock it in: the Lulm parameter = 7578.32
